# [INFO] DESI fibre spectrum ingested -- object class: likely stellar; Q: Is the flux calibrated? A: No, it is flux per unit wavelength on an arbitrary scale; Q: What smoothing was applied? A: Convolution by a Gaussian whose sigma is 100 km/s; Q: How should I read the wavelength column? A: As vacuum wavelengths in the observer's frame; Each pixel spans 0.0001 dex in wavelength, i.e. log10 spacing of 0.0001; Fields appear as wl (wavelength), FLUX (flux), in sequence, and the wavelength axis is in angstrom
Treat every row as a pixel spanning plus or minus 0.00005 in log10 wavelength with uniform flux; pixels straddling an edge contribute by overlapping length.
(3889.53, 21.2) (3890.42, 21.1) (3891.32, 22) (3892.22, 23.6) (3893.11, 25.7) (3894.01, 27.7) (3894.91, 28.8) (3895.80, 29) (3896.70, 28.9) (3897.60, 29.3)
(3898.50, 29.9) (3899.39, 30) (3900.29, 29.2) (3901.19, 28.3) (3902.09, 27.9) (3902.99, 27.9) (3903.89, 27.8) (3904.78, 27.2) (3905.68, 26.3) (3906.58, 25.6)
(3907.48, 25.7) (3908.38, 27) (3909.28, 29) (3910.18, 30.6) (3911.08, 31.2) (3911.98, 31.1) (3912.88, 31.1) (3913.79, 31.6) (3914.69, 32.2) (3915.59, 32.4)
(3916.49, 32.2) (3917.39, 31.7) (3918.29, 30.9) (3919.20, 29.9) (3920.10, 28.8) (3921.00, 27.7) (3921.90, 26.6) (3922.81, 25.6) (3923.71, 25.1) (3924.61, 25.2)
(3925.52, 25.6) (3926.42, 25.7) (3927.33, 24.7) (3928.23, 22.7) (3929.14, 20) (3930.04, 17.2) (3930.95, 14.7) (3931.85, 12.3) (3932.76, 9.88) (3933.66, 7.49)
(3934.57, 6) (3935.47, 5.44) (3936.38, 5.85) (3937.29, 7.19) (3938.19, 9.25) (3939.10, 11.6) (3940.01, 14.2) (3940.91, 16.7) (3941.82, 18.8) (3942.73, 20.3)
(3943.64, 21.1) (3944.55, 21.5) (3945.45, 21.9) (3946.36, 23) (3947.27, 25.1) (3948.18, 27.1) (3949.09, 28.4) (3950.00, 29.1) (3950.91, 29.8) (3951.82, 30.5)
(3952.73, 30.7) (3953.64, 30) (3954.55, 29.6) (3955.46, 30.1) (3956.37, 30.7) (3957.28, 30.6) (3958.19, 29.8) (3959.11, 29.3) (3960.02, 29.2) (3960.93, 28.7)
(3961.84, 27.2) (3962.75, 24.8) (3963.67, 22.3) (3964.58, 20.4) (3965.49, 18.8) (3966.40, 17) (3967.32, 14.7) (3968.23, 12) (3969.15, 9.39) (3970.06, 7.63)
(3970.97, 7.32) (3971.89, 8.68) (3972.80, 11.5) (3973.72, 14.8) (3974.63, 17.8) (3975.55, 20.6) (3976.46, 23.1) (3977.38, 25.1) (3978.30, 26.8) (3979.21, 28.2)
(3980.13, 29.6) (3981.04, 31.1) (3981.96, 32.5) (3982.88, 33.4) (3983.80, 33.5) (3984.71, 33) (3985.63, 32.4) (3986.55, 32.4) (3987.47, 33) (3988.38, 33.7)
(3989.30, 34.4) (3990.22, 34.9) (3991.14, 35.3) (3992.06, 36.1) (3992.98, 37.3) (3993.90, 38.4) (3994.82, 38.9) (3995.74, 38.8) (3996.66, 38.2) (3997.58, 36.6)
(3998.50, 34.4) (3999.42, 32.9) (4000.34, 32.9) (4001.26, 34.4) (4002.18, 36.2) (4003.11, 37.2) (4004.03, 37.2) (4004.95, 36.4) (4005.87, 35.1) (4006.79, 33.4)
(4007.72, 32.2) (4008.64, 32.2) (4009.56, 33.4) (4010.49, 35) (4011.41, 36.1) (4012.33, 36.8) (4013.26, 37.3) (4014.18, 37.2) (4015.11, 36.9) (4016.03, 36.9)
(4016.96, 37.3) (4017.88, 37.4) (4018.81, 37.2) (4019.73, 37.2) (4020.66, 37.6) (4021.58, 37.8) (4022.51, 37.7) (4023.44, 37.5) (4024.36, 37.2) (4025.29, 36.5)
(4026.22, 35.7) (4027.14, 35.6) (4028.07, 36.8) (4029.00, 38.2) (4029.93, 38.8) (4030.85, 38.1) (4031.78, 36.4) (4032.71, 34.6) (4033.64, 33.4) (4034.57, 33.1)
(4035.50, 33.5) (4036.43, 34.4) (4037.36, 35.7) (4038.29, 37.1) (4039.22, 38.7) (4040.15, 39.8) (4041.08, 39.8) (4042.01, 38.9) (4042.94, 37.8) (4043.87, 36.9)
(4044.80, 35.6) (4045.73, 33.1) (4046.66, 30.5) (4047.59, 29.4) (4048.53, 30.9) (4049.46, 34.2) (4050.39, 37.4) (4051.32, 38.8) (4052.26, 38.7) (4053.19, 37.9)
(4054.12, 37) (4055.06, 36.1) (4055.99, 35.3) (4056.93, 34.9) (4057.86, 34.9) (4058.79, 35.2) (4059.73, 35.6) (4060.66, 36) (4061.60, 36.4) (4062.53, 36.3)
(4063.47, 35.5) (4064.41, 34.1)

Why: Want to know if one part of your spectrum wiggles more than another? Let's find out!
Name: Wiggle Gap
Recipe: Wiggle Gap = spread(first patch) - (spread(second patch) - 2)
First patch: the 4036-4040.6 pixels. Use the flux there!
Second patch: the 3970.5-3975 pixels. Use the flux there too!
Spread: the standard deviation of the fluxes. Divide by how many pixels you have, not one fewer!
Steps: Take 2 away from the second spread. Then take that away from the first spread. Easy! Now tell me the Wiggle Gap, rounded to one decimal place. 0.1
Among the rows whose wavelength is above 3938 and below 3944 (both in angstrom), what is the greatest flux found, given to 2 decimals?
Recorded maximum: 21.10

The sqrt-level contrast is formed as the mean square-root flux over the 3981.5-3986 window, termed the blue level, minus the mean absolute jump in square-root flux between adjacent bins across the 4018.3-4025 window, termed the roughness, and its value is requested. 5.72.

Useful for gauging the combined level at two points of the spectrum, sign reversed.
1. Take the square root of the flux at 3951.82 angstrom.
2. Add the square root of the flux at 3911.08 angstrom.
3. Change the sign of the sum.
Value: -11.1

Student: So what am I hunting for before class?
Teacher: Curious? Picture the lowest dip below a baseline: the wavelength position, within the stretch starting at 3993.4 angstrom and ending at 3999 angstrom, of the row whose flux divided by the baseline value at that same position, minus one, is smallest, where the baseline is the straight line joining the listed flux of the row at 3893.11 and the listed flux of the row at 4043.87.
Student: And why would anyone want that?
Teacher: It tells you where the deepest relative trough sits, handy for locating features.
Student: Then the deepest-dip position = 3998.50 angstrom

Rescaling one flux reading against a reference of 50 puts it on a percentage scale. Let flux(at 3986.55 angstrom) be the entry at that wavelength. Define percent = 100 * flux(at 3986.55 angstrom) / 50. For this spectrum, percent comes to 65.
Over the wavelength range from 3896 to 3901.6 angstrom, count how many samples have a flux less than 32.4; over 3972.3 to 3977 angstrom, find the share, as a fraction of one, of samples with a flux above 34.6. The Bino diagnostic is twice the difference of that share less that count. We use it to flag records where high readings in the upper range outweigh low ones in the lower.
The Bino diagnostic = -12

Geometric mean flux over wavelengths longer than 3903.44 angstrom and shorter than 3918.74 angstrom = 30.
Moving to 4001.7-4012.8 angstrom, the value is 35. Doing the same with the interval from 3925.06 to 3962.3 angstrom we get 19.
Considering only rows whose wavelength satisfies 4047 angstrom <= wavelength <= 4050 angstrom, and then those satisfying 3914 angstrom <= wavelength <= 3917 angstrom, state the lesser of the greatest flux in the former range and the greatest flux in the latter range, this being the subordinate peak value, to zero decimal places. 32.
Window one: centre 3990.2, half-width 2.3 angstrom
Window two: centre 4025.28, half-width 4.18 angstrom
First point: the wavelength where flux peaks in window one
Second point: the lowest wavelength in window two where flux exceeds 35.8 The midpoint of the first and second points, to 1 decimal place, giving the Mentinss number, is 4006.8 angstrom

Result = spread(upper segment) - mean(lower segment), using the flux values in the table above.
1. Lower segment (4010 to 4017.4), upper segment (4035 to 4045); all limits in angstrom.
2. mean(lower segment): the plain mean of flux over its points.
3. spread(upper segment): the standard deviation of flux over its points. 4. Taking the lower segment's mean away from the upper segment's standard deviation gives -35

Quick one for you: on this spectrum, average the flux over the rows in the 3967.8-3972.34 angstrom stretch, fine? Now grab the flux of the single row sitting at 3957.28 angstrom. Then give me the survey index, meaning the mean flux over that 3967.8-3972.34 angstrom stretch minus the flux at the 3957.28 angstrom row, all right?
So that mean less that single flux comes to -22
